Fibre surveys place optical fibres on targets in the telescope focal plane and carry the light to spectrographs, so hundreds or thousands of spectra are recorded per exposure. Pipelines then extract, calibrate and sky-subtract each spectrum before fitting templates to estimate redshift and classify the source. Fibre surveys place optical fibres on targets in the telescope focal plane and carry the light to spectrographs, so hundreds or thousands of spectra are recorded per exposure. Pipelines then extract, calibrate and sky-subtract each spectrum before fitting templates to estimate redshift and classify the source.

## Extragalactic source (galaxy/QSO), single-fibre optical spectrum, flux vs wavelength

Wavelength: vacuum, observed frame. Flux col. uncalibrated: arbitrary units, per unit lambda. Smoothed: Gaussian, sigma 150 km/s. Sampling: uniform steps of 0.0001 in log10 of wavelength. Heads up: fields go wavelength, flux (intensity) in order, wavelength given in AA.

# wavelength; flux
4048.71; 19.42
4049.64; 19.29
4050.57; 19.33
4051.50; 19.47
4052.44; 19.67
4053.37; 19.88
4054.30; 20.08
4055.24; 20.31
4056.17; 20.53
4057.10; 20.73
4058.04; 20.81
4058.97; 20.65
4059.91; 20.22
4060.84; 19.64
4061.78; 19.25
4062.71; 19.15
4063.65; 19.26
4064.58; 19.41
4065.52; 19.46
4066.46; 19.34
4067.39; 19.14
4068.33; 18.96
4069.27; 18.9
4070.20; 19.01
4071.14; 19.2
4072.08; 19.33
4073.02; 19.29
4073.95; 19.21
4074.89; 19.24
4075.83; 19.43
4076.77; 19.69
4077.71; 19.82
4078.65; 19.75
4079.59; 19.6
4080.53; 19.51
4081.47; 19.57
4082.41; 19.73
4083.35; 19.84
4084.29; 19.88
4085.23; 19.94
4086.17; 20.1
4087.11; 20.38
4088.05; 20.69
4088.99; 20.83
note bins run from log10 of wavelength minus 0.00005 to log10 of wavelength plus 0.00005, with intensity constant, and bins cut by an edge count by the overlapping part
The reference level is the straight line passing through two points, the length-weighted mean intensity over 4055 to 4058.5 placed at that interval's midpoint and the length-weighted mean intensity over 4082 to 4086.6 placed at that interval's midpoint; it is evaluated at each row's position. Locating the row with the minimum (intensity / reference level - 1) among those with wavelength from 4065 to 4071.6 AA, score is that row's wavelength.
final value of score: 4069.27 AA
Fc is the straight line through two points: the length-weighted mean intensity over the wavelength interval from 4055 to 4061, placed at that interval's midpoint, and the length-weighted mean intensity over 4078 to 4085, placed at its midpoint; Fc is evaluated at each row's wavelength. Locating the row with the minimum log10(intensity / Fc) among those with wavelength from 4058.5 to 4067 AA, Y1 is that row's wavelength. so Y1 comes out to 4062.71 AA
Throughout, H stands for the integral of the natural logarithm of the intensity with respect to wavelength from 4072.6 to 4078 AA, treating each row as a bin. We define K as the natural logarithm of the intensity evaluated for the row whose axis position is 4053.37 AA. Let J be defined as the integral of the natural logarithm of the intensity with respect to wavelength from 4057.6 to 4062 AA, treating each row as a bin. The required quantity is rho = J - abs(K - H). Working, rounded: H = 16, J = 13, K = 2.99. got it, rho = 0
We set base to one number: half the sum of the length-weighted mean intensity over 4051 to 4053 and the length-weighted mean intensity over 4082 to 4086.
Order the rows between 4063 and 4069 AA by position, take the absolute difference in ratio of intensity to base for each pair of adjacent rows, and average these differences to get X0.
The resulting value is 0.007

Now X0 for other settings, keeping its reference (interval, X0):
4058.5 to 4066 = 0.013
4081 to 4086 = 0.005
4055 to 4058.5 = 0.008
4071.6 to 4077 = 0.006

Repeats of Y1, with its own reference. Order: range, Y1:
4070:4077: 4070.20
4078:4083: 4080.53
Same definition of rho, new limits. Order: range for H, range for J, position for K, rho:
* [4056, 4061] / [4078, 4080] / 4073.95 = -6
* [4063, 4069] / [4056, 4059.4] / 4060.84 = -4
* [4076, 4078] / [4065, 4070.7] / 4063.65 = 14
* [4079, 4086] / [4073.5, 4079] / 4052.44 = -2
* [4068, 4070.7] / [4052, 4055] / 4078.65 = 4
